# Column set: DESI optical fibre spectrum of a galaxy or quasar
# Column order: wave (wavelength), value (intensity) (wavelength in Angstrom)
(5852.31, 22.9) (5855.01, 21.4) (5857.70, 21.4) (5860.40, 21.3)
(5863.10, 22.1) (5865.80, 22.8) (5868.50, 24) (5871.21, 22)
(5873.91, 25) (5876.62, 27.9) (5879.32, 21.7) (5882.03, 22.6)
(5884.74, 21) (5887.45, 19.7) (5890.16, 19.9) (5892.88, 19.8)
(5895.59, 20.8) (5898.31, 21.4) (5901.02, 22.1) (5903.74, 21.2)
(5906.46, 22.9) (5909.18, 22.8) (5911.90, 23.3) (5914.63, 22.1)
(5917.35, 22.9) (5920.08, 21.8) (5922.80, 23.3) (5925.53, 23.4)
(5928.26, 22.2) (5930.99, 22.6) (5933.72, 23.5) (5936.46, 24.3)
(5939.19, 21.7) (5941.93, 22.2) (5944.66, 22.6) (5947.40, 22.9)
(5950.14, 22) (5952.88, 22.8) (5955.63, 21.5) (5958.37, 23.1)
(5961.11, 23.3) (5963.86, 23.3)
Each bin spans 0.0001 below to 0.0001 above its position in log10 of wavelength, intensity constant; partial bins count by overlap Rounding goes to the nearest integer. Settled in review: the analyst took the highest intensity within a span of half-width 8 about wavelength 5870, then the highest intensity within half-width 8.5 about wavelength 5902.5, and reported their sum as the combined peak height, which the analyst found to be 51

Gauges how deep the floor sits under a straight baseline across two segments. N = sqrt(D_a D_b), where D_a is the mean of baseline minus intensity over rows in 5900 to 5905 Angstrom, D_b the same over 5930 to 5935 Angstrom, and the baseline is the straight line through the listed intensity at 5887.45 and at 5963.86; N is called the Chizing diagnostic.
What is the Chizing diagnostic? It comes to 1.24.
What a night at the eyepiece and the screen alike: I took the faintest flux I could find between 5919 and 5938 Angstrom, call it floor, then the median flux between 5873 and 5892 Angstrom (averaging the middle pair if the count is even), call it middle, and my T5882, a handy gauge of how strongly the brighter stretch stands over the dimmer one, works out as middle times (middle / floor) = 21.6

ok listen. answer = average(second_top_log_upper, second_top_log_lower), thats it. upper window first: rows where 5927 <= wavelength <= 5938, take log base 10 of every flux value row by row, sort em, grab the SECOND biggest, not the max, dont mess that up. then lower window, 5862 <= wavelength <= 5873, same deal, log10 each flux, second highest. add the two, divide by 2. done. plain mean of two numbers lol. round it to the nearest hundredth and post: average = 1.36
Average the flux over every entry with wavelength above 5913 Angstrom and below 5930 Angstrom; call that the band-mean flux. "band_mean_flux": 22.6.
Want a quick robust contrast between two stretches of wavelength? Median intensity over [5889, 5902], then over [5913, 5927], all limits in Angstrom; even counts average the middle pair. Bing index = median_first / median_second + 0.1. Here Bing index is 1.01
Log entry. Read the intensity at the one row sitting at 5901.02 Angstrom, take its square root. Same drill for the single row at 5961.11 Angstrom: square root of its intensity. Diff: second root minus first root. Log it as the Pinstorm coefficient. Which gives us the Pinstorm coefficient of 0.13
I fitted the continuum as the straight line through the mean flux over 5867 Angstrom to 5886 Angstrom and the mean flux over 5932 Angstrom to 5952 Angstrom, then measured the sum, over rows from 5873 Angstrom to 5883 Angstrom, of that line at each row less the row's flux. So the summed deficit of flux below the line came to -3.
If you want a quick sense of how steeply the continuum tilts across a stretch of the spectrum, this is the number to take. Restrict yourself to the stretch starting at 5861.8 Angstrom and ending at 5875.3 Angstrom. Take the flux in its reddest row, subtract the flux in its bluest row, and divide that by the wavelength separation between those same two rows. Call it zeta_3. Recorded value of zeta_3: 0.268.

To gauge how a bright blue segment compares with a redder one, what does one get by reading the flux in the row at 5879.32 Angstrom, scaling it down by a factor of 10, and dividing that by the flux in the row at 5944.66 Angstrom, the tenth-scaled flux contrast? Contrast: 0.0960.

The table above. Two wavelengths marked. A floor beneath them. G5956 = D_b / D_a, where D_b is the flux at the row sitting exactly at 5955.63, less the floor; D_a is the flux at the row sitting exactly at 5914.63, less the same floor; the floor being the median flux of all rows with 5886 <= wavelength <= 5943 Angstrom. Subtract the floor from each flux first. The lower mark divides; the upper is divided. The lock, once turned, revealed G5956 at 7.0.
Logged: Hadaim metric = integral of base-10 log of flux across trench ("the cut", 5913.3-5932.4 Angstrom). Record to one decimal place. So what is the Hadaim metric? 25.9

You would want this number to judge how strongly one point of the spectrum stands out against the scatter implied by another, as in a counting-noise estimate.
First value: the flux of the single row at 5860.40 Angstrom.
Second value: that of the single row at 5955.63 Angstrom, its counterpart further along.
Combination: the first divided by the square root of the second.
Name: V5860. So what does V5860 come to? 4.59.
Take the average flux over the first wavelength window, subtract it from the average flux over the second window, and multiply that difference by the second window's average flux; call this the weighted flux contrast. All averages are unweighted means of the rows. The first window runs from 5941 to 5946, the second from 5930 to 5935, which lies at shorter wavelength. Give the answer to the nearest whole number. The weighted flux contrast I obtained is 15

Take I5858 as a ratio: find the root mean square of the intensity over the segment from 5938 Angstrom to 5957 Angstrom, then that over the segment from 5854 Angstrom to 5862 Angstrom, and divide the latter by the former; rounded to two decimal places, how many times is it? 0.96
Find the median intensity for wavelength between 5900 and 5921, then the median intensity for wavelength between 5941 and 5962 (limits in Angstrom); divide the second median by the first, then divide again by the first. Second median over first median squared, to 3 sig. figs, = 0.0450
